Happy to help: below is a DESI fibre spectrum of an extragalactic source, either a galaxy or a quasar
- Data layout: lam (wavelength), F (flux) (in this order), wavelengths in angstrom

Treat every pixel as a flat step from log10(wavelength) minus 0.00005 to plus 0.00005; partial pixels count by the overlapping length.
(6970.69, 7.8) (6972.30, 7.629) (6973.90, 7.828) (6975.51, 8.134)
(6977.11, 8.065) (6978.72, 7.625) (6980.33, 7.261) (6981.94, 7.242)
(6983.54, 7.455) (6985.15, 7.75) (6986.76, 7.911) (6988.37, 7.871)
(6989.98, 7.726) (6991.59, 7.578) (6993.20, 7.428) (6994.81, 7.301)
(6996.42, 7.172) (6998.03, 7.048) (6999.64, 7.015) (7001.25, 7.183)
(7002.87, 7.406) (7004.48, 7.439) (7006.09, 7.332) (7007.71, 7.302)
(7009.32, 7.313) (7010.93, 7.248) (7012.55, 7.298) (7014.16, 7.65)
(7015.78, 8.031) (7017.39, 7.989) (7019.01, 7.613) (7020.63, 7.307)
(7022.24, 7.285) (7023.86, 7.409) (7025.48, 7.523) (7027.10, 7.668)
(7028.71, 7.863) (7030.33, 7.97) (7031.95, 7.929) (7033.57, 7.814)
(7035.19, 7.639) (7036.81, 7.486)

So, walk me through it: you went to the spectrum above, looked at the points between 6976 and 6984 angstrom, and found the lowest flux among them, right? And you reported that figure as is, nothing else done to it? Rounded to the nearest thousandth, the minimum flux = 7.242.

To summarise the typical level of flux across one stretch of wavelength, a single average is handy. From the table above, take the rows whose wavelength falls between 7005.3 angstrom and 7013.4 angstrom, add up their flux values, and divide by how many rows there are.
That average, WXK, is 7.30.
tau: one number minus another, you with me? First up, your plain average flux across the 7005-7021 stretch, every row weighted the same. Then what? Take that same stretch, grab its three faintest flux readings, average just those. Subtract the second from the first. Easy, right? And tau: 0.23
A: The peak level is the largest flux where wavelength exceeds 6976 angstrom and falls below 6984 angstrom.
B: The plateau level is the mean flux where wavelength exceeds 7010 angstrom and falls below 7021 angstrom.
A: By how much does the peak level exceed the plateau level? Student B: 0.47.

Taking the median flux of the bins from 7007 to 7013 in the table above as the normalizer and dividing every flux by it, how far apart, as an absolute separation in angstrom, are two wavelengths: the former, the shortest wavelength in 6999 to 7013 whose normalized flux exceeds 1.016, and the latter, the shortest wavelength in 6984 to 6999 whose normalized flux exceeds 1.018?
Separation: 19.3 angstrom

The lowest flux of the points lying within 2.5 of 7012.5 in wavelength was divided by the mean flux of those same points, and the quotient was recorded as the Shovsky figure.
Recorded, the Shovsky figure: 0.980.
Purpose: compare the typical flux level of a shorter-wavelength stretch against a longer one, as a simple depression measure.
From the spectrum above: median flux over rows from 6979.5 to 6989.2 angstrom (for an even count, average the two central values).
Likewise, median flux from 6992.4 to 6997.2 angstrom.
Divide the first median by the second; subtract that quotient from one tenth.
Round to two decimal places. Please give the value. -0.94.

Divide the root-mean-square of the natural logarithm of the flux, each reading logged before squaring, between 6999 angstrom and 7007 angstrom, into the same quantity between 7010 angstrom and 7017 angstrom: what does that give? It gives 1.02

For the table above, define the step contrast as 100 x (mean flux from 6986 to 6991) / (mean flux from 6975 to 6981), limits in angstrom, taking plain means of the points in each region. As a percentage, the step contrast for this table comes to 101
